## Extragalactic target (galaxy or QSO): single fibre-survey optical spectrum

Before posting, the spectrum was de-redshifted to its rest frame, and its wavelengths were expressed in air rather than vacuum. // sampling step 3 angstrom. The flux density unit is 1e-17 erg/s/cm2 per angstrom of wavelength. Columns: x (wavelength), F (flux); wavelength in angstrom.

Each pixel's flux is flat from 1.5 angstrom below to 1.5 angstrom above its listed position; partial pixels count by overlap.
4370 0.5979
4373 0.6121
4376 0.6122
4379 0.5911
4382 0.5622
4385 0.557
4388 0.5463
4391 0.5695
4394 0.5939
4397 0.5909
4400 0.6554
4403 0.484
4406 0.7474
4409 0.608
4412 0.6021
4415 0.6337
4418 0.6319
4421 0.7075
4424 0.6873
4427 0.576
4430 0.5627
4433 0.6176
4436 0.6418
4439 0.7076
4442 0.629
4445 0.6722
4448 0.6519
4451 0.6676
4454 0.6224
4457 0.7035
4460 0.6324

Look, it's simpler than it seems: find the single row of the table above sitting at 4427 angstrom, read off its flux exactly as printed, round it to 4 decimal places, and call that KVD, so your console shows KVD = 0.5760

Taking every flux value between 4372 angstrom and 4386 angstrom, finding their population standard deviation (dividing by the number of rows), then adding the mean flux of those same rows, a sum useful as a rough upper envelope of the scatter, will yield 0.611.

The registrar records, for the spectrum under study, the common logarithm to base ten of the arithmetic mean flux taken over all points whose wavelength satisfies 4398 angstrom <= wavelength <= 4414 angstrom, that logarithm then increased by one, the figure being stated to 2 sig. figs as 0.79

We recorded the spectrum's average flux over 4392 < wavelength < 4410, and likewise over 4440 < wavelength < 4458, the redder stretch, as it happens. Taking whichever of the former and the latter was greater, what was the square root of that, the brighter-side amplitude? 0.811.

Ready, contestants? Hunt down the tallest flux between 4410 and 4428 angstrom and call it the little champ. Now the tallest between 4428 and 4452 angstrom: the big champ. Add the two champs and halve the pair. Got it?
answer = 0.708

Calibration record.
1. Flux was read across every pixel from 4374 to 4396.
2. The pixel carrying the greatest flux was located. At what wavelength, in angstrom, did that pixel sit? 4376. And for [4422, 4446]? 4439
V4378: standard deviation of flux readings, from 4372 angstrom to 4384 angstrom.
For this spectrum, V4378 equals 0.02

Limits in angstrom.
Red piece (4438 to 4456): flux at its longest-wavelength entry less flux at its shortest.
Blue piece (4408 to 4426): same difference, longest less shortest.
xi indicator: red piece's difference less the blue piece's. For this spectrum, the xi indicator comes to -0.16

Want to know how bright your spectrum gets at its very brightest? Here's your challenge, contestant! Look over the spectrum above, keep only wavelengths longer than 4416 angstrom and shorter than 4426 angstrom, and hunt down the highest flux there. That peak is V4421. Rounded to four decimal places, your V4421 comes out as 0.7075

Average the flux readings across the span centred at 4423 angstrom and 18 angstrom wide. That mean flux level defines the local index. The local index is 0.633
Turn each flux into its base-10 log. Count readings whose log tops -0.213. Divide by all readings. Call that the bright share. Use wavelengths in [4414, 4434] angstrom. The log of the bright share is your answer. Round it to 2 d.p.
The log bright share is -0.15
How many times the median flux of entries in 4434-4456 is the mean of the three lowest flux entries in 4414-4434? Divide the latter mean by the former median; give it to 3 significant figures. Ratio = 0.898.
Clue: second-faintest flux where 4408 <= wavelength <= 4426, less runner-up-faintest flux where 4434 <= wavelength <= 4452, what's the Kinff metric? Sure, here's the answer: -0.034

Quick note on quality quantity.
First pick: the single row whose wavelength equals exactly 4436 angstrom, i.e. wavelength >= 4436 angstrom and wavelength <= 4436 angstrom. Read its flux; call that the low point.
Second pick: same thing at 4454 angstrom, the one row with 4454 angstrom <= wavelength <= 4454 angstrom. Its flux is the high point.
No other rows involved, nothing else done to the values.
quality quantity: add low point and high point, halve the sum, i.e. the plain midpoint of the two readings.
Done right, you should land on 0.63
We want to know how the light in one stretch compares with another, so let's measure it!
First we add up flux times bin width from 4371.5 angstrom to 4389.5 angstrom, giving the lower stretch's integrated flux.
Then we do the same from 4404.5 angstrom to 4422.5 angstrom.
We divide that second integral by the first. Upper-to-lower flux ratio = 1.13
